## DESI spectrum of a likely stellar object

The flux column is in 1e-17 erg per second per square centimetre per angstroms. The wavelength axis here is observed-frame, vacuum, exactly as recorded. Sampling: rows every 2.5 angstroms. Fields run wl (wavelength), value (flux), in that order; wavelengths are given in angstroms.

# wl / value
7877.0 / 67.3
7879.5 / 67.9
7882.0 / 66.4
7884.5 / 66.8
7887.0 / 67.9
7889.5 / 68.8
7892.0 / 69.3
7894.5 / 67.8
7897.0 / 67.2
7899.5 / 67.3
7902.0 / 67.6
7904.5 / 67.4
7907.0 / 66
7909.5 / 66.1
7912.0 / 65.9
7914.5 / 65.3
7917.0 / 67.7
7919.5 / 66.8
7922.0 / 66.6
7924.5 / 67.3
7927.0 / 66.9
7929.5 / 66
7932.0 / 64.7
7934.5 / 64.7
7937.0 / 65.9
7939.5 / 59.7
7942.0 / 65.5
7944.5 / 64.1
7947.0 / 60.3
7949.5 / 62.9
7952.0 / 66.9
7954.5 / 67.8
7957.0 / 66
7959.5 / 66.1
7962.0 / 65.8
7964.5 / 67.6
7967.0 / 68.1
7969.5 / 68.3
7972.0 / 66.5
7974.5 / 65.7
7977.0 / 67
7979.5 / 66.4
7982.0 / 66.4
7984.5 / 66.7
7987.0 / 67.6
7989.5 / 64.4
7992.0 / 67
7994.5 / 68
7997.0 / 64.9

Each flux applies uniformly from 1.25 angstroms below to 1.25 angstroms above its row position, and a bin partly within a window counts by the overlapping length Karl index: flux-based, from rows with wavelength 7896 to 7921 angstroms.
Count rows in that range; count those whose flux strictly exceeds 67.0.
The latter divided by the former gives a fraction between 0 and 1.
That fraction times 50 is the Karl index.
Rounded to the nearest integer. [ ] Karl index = 25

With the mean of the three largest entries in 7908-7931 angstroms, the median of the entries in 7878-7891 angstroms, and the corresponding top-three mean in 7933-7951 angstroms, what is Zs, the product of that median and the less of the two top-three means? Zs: 4438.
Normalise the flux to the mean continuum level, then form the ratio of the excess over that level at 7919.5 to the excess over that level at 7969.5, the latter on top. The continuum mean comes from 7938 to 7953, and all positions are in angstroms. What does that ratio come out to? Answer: 1.42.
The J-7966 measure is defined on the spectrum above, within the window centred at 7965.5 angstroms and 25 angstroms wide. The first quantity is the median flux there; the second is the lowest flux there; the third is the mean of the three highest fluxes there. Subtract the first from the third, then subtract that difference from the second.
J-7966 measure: 64.4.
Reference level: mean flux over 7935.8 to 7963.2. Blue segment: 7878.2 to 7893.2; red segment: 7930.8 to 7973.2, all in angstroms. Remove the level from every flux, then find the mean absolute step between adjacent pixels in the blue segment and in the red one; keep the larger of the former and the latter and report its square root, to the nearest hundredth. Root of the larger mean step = 1.42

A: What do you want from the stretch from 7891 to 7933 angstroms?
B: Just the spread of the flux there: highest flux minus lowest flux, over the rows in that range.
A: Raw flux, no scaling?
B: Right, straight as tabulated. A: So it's 4.6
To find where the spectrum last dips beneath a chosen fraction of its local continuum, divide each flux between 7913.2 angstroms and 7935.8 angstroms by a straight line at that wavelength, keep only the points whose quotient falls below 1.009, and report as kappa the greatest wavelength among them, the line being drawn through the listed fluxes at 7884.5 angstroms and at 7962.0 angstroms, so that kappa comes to 7934.5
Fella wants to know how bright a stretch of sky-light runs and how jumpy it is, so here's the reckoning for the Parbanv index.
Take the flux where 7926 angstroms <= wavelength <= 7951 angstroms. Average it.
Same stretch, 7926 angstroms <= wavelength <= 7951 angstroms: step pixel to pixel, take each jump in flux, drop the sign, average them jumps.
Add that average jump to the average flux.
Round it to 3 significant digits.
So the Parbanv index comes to 66.6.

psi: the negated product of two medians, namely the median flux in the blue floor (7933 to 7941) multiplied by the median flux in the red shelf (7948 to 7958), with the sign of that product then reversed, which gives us -4299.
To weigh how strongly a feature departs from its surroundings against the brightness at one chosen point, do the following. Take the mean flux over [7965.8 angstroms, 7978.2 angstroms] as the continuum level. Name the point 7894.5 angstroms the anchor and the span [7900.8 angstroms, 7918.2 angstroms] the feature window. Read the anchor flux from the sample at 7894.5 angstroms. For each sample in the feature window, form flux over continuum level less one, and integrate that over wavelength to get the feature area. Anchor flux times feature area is -9.7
